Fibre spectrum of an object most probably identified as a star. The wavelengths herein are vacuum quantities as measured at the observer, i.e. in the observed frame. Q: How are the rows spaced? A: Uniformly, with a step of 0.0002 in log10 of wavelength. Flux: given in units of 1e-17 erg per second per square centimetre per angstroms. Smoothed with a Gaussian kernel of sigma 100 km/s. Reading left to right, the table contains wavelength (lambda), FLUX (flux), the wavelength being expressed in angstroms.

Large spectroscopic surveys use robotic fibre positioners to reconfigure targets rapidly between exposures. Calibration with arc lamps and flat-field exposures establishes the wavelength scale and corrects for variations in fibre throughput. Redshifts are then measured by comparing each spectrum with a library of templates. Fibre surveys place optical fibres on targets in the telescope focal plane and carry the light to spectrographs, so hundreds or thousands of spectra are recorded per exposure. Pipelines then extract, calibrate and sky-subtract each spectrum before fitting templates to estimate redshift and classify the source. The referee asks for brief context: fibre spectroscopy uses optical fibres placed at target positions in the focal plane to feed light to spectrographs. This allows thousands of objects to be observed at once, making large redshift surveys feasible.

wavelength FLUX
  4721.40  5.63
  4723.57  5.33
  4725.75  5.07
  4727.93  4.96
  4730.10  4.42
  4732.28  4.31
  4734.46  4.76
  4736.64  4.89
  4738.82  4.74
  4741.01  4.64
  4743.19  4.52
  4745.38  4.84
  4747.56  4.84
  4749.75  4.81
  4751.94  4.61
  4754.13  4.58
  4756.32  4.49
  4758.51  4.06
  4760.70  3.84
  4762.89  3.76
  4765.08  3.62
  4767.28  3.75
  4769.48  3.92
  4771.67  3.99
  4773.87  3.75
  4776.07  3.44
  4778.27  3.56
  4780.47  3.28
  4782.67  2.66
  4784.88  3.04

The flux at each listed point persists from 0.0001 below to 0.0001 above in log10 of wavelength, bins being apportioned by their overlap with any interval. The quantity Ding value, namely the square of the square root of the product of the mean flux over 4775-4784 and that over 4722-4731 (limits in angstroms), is 16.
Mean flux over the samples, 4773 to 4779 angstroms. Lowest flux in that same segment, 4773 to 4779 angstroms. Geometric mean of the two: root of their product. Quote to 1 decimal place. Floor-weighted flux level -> 3.5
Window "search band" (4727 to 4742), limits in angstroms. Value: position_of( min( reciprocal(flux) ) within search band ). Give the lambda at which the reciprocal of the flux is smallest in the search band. 4727.93 angstroms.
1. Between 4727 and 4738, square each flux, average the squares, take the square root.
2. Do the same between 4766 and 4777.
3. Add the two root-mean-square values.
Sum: 8.45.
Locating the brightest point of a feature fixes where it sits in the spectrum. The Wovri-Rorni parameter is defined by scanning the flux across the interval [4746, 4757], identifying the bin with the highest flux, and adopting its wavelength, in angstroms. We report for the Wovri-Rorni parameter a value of 4747.56 angstroms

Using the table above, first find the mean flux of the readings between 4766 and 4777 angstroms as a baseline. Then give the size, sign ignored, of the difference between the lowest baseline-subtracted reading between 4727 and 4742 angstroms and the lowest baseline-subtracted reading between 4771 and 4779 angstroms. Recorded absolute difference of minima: 0.9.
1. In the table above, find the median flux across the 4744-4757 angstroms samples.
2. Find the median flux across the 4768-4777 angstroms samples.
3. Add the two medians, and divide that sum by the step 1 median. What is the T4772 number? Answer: 1.81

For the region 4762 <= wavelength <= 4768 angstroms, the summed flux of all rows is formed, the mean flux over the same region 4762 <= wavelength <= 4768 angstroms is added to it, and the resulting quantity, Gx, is 14.8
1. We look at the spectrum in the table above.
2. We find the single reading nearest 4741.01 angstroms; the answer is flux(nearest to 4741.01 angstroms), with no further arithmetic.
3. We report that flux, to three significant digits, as 4.64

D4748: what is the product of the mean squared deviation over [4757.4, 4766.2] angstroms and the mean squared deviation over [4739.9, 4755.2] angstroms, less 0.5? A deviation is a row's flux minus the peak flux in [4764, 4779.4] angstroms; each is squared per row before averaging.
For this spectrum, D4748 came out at -0.472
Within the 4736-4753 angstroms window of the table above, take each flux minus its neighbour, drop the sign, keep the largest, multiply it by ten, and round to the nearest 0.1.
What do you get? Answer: 3.2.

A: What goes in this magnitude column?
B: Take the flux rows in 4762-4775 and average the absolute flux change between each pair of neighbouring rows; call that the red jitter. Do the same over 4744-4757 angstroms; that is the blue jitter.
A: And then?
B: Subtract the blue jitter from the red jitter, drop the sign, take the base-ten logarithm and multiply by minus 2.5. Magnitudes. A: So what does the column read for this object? 2.7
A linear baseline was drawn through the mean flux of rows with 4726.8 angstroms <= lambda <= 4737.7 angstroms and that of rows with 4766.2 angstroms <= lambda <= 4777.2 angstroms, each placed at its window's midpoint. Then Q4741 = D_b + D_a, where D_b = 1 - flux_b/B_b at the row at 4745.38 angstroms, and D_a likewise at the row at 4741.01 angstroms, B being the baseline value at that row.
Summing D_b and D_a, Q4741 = -0.15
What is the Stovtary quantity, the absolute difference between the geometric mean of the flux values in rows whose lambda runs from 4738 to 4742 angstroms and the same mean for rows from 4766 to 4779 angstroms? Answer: 1.0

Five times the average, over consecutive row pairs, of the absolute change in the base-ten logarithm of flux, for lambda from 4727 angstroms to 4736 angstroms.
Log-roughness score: 0.17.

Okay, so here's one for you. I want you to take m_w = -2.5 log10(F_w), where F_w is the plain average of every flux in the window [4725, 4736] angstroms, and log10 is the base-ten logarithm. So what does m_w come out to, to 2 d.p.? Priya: -1.68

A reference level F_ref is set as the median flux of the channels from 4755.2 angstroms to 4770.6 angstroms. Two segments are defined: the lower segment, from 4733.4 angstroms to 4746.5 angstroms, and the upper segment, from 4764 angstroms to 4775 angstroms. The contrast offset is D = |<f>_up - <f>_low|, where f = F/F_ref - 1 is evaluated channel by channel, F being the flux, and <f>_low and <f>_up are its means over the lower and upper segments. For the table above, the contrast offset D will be 0.24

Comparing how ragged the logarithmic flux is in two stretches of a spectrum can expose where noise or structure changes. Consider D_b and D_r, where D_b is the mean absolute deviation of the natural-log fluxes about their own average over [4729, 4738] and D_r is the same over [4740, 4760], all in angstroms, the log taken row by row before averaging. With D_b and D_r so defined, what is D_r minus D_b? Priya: -0.01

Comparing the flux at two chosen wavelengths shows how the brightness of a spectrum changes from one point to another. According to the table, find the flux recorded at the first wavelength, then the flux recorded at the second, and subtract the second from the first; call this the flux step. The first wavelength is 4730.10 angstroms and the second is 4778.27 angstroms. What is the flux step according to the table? 0.9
